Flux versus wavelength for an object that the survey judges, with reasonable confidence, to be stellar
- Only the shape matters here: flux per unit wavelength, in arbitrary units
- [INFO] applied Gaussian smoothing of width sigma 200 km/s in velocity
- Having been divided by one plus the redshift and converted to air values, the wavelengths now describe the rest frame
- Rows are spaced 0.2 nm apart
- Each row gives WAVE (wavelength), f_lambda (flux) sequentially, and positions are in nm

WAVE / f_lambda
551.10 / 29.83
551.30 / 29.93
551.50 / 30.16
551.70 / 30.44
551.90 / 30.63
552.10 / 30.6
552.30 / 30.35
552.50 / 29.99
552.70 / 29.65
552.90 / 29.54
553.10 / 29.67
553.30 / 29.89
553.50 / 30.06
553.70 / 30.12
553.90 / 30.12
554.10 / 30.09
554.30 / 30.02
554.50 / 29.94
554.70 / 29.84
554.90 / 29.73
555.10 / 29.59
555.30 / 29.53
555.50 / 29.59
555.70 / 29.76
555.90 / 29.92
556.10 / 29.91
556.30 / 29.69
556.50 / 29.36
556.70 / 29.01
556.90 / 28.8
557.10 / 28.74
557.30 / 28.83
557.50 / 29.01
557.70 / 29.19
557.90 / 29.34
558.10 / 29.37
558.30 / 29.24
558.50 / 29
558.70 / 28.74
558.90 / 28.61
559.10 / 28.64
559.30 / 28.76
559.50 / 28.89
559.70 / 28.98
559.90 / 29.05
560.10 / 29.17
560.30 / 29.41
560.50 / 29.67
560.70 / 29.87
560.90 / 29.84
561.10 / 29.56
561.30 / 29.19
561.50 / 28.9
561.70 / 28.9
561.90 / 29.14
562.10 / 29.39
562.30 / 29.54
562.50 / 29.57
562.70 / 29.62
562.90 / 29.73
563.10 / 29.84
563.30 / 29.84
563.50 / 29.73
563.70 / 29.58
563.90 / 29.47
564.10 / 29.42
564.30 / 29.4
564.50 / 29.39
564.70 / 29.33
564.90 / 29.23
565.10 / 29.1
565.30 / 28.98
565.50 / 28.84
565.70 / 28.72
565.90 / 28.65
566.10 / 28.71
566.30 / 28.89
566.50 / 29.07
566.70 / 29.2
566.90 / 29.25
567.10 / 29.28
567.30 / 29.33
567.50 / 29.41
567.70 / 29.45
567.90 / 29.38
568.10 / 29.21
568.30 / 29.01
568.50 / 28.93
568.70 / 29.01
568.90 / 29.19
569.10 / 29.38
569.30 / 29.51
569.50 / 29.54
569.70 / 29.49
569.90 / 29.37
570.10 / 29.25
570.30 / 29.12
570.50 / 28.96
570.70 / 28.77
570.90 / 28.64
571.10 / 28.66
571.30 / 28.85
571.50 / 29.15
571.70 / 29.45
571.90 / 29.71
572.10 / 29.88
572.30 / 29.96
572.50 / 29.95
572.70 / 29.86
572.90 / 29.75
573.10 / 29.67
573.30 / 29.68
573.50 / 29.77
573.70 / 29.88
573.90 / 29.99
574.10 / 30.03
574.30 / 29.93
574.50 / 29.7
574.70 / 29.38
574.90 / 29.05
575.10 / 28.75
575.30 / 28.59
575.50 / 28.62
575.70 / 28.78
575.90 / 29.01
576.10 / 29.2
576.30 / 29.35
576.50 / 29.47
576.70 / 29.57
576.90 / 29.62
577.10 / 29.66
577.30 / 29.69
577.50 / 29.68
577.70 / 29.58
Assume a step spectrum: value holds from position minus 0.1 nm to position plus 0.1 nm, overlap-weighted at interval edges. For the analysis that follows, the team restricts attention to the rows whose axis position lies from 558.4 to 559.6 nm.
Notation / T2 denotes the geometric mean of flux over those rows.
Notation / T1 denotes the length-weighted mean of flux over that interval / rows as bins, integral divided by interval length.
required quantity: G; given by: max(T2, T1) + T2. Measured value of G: 57.5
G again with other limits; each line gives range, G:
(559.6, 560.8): 58.7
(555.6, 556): 59.7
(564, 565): 58.7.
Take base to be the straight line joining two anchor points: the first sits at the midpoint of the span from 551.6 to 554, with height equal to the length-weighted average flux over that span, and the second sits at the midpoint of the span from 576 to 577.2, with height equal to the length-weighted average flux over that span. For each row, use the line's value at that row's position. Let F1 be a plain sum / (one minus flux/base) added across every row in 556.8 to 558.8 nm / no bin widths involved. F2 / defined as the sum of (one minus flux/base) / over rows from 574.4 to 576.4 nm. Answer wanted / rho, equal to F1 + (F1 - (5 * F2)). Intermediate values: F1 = 0.31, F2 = 0.16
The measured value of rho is -0.2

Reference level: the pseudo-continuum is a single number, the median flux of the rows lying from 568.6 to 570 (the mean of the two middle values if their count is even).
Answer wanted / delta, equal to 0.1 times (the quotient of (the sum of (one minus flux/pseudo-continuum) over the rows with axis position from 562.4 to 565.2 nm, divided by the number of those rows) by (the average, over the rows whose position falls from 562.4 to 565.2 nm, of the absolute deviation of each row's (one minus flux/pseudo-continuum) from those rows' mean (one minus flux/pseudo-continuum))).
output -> -0.08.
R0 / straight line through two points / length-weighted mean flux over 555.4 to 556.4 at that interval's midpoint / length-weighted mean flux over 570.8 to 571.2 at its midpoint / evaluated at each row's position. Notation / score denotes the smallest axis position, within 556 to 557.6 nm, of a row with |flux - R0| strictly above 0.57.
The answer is 556.70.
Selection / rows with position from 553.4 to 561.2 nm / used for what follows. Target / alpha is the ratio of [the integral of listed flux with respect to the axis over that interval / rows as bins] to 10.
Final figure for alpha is 23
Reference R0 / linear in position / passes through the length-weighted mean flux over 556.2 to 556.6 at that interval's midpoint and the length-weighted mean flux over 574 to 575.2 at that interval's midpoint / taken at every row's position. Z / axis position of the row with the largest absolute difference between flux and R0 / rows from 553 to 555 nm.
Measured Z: 553.90 nm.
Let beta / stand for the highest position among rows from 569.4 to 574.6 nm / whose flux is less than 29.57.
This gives 571.70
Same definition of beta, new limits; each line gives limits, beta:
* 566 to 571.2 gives 571.10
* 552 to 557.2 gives 557.10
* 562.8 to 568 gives 567.90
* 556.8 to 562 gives 561.90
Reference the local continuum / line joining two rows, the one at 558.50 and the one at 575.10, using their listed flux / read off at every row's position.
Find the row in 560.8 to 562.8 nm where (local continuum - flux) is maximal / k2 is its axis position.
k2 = 561.50 nm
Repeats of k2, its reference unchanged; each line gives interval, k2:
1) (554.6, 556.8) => 556.70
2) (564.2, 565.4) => 565.30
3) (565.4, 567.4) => 565.90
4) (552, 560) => 558.90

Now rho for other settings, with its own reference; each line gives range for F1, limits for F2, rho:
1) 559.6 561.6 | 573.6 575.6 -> 0.1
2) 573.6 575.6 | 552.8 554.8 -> -0.1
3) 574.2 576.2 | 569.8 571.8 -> -0.7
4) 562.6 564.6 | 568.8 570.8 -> -0.5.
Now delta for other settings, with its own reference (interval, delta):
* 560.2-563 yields -0.03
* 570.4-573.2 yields 0.00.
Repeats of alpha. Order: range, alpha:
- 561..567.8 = 20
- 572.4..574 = 5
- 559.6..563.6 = 12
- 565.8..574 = 24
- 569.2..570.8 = 5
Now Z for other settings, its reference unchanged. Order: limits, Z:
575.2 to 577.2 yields 575.30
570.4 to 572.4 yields 570.90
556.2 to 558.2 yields 557.10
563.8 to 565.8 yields 565.70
